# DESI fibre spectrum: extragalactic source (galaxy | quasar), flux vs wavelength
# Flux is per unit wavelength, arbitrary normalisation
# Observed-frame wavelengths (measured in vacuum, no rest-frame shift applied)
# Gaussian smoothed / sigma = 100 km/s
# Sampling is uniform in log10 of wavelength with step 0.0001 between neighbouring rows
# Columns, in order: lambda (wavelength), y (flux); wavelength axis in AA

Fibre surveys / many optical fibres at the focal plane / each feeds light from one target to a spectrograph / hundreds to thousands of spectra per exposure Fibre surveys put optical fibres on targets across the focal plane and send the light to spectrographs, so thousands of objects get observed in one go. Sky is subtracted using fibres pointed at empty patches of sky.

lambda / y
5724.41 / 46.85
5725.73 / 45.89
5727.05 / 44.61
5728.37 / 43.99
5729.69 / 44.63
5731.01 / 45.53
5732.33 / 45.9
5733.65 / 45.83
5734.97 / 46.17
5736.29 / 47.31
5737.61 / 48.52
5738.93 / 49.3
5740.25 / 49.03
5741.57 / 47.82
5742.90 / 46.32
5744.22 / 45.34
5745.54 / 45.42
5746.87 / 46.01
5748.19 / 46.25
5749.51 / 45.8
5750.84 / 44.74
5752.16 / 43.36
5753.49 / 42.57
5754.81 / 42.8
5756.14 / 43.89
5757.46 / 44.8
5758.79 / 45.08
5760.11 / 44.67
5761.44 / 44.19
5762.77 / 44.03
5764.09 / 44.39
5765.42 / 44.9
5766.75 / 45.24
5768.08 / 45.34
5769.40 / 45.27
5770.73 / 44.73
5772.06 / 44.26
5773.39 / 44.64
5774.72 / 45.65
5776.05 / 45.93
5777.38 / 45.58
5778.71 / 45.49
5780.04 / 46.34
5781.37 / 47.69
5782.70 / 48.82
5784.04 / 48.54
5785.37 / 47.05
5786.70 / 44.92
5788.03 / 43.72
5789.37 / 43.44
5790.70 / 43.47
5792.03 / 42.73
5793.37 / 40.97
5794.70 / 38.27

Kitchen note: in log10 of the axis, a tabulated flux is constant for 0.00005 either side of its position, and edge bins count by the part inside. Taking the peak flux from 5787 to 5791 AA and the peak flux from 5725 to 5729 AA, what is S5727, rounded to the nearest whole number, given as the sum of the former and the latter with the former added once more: 133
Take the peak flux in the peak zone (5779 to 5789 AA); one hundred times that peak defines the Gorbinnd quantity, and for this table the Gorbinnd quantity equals 4882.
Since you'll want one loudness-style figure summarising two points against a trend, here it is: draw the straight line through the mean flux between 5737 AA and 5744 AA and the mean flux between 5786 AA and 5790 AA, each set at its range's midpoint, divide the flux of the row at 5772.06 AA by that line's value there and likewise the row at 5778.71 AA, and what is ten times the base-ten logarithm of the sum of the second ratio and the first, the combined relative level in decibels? 2.99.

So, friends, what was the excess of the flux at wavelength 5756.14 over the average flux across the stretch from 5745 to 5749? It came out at -2.0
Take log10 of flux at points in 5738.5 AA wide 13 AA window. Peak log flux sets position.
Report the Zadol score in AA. 5738.93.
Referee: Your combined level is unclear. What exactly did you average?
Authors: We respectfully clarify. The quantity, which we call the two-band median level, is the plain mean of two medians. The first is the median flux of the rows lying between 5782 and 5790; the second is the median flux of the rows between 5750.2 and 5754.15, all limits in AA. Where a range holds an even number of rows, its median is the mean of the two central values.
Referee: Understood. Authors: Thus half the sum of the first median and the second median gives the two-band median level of 44.7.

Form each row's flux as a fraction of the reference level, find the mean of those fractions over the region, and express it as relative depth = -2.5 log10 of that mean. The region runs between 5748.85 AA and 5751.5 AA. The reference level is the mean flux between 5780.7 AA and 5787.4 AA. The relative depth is 0.050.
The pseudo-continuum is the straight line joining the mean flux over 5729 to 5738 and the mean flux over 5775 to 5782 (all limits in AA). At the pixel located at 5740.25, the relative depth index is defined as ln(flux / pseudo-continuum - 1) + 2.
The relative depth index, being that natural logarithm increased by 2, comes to -0.8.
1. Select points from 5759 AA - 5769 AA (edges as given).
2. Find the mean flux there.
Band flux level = 44.7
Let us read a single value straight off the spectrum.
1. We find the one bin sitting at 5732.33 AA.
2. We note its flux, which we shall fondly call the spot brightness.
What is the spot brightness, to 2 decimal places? 45.90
